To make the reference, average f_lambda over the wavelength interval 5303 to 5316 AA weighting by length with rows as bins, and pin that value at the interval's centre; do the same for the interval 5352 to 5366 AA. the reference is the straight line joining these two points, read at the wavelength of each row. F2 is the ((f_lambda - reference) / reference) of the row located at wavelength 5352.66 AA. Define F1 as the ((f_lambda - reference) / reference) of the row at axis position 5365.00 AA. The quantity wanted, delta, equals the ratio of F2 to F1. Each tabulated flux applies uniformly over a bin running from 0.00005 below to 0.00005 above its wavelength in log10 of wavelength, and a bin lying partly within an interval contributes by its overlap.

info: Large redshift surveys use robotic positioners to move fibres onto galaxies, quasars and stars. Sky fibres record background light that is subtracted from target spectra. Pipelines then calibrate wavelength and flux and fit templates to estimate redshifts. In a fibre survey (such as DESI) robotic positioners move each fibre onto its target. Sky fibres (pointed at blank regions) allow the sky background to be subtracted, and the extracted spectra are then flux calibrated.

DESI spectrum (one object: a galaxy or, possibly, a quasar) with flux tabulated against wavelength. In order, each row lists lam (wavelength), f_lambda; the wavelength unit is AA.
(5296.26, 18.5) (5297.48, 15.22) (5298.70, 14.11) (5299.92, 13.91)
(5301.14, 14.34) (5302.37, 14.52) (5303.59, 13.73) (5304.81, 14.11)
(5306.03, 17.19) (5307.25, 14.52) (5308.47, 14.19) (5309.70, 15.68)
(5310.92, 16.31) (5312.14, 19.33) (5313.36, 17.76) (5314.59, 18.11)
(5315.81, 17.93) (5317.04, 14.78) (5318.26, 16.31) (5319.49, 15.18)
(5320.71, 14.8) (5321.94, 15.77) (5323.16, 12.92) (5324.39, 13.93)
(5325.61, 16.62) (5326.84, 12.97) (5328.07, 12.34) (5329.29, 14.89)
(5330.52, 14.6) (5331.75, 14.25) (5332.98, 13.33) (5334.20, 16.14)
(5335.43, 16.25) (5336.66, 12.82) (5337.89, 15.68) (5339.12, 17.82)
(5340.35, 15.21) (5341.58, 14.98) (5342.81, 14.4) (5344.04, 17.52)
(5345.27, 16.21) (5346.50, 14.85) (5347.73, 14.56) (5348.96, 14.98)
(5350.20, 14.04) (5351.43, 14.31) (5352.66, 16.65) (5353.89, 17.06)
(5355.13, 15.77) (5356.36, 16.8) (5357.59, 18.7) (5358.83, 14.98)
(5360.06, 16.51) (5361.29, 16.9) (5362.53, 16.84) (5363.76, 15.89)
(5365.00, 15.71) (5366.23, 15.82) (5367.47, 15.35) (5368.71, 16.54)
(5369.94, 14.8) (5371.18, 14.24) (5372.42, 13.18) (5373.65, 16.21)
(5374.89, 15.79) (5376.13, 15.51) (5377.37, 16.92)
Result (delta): -0.2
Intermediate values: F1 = -0.050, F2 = 0.01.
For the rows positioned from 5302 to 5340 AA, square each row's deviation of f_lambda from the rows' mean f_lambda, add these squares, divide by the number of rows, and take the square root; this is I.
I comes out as 1.7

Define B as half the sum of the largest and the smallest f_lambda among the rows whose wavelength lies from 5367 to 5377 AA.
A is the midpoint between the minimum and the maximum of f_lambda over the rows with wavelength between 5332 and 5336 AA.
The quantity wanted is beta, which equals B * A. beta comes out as 220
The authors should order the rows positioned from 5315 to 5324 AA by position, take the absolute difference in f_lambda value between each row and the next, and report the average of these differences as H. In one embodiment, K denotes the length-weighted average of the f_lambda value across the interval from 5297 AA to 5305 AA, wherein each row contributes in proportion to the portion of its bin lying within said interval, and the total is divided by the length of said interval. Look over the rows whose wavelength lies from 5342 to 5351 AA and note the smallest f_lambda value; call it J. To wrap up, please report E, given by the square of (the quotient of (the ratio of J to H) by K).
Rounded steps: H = 1.7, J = 14.04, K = 14.3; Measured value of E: 0.3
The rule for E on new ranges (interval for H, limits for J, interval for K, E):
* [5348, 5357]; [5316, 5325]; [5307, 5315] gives 0.6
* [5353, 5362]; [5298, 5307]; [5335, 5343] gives 0.3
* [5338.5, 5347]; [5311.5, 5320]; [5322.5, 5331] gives 0.5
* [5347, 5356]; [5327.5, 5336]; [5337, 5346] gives 0.7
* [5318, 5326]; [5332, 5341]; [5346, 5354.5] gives 0.3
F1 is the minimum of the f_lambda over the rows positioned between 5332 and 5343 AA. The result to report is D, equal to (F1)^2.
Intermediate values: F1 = 12.82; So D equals 164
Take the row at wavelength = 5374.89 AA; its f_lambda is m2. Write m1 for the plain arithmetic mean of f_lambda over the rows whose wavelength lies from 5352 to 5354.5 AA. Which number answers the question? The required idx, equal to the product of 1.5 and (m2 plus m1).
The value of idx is 49.0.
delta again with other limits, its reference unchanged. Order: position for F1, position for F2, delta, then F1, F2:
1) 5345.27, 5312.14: -14.3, -0.013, 0.19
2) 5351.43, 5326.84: 1.6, -0.131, -0.21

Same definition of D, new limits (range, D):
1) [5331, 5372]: 164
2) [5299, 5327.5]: 167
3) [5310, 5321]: 218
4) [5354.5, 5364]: 224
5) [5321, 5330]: 152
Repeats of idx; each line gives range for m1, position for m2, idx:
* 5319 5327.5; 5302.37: 43.7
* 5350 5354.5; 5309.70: 46.8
